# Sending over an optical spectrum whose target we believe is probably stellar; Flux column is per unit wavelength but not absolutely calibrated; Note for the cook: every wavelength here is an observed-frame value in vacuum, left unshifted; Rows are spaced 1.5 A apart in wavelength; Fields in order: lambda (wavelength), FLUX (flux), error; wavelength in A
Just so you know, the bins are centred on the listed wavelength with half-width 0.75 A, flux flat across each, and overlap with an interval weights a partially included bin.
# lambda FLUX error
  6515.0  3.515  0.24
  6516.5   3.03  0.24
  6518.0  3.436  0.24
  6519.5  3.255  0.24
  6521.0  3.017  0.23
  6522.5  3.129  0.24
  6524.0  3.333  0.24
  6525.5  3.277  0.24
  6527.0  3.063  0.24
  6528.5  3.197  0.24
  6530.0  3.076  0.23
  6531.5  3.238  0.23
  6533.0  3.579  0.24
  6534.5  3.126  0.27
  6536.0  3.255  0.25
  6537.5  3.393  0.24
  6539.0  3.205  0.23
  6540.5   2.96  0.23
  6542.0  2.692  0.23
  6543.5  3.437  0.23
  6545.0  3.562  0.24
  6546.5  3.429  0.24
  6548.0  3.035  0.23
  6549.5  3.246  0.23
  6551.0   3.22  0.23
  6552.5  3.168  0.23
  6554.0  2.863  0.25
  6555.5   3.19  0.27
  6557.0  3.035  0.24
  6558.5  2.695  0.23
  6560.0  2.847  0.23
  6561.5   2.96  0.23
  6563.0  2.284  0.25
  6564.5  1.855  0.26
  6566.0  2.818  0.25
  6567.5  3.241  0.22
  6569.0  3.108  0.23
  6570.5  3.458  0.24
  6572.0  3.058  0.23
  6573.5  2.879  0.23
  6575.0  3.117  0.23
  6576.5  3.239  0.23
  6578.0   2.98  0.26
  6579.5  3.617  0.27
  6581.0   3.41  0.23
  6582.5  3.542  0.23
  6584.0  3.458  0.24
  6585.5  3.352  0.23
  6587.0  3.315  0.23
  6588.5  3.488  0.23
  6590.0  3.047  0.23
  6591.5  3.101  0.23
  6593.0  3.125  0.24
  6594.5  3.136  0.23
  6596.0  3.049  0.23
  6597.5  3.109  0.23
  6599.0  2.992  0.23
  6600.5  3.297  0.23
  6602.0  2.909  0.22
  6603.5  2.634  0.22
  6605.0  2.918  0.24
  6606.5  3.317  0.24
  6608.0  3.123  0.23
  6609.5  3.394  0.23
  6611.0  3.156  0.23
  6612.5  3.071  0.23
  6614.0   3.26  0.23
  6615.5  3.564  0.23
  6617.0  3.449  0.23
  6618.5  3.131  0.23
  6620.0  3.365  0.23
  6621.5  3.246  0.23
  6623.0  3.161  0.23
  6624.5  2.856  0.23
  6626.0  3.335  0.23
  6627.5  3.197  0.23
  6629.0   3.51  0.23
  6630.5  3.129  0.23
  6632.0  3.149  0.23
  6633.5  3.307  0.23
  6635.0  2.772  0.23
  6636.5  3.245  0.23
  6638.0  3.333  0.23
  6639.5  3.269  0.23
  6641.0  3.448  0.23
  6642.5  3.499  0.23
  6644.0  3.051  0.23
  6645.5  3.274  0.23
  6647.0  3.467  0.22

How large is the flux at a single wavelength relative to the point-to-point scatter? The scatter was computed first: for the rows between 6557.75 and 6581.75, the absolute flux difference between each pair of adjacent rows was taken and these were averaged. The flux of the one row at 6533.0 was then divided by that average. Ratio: 10.2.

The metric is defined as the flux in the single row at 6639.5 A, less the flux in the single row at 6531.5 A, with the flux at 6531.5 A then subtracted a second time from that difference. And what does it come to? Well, -3.21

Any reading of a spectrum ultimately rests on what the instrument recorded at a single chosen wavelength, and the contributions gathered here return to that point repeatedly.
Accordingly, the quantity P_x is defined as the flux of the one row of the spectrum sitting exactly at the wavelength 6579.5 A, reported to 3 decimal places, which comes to 3.617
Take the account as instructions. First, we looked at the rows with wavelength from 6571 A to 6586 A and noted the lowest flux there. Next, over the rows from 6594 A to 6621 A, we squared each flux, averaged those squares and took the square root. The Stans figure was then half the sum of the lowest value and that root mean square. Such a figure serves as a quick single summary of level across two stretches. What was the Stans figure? 3.02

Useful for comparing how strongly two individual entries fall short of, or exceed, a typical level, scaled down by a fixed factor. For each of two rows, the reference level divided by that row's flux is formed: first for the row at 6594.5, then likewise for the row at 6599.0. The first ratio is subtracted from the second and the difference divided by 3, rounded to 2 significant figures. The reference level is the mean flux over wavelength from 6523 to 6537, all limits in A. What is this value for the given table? 0.017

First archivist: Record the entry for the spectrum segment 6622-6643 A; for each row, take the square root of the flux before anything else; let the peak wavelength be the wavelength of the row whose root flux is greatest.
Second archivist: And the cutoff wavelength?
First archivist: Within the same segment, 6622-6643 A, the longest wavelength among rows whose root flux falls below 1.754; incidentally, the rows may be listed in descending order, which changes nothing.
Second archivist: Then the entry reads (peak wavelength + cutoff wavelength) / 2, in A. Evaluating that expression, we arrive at 6632.0 A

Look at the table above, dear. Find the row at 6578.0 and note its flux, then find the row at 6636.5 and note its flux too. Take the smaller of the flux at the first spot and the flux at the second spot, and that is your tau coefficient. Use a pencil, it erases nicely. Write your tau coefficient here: 3.0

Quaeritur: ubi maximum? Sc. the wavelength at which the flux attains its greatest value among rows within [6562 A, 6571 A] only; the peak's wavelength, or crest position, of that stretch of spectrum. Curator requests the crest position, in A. 6570.5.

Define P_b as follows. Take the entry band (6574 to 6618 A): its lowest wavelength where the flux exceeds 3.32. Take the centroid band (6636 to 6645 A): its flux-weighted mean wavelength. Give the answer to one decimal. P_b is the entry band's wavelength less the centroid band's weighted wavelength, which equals -60.7 A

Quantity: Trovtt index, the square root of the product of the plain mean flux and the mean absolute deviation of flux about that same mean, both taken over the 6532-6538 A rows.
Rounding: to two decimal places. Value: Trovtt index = 0.70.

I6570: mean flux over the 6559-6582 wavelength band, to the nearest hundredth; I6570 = 2.99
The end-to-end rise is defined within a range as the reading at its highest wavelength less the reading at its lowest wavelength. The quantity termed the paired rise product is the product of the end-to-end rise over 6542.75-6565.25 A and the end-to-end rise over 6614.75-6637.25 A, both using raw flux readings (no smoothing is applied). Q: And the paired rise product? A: 0.50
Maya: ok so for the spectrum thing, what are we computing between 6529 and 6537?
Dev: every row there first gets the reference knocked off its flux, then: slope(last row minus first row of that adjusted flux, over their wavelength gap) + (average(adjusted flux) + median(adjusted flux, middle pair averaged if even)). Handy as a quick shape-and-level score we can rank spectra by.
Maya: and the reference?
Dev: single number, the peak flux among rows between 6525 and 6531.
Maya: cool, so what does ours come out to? -0.03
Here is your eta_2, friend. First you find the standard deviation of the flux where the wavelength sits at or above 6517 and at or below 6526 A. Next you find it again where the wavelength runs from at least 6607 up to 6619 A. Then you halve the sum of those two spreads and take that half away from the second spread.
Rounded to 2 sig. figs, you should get 0.016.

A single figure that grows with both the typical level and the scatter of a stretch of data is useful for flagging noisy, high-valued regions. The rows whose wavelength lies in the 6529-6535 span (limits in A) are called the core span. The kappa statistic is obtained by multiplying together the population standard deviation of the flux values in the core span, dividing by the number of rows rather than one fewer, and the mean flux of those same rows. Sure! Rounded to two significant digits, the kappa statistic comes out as 0.64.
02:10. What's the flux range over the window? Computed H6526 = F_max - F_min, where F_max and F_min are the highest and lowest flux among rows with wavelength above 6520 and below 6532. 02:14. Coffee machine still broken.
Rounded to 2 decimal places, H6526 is 0.32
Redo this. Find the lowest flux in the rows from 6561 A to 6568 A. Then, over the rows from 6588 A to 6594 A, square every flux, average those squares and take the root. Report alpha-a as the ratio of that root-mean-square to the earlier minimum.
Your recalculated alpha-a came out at 1.72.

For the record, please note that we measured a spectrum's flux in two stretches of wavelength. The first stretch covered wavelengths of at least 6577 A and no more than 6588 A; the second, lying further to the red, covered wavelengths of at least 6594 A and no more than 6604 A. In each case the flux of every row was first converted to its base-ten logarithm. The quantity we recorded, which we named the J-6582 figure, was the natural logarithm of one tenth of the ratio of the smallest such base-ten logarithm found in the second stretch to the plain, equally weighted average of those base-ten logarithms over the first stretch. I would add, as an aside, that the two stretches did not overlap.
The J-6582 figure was -2.53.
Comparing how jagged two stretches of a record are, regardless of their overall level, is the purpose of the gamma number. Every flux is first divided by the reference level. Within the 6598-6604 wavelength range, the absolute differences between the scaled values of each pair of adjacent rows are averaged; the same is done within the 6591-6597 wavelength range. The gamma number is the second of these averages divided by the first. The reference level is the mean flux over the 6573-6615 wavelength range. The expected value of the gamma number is 0.1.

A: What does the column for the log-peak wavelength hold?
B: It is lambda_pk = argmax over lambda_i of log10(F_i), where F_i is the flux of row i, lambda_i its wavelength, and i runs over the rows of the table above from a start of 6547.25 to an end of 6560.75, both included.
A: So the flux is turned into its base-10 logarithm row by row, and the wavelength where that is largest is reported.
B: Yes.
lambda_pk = 6549.5 A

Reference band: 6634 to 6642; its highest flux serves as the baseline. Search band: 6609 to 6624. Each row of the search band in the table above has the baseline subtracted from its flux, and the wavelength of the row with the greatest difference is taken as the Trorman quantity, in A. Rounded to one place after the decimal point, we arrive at 6615.5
